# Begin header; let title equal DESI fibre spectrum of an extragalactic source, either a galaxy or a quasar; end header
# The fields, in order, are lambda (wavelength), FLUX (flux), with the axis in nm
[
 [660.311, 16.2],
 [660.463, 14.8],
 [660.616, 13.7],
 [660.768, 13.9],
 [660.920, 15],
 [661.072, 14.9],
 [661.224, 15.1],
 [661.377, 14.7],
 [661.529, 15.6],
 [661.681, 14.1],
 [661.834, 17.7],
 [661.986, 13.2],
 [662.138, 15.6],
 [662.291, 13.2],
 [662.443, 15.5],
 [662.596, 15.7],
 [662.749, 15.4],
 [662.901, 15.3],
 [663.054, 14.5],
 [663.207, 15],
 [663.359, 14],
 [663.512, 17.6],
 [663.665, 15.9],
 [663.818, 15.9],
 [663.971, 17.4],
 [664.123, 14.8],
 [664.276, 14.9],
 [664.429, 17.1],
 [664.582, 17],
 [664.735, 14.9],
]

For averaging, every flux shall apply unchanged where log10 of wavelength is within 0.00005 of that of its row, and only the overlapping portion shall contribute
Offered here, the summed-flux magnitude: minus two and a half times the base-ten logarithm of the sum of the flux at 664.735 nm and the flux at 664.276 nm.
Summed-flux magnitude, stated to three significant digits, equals -3.69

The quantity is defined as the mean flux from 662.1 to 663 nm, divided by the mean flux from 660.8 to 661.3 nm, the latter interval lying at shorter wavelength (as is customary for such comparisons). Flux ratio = 1.01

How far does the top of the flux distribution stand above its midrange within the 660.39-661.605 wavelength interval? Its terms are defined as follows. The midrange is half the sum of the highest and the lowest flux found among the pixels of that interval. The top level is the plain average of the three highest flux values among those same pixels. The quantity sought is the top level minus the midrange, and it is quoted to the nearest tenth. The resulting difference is 0.6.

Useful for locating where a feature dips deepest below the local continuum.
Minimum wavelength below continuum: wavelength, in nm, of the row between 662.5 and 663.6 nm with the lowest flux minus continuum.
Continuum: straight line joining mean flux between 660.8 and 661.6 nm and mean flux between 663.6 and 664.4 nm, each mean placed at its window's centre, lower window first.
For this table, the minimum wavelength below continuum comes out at 663.359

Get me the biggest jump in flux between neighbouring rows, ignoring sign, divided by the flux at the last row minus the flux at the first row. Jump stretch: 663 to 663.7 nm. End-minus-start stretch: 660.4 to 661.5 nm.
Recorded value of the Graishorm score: -36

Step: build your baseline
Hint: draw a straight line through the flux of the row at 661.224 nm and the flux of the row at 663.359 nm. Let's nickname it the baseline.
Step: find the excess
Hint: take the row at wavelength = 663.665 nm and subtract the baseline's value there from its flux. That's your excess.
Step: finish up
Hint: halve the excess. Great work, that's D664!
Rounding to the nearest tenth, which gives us 1.0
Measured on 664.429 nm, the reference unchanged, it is 1.8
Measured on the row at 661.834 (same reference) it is 1.5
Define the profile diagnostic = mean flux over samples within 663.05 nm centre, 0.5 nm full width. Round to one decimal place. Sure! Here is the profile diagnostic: 14.9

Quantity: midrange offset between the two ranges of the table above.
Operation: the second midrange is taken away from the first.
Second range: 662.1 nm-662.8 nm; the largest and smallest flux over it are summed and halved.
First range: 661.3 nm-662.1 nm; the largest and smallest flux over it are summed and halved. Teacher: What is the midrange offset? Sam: 1.00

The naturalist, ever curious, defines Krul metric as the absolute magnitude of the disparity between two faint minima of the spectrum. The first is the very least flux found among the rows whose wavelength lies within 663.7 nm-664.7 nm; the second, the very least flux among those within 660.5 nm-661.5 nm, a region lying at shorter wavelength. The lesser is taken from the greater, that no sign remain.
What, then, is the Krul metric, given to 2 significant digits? 1.1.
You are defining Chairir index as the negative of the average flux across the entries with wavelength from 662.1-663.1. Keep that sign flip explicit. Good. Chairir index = -15.0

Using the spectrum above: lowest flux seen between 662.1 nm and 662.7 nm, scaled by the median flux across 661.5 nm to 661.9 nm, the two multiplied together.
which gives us 206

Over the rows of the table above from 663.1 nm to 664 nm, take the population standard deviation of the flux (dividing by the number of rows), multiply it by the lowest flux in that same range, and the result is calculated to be 18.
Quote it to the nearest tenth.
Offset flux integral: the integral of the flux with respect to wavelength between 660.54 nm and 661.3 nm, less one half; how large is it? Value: 10.5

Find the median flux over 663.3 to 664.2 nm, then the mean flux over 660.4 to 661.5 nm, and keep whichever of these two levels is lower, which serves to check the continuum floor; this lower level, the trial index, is 14.6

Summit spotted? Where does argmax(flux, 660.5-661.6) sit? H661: 661.529 nm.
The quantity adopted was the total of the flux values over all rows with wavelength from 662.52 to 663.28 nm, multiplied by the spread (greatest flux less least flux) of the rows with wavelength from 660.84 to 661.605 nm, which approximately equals 68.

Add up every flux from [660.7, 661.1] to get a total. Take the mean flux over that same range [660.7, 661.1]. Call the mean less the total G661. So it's -29.2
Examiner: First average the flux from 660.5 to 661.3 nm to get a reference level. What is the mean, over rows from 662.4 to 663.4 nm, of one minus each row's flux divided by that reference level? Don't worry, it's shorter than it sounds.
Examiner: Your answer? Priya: -0.04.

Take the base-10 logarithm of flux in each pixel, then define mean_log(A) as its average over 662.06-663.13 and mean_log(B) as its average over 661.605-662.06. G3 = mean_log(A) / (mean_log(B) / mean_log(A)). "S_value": 1.18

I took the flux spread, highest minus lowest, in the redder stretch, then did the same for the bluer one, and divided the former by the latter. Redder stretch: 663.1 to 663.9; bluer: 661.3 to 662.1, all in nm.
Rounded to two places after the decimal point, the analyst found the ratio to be 0.80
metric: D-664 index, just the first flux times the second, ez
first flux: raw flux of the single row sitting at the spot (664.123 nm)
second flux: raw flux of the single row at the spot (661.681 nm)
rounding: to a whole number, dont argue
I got 209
